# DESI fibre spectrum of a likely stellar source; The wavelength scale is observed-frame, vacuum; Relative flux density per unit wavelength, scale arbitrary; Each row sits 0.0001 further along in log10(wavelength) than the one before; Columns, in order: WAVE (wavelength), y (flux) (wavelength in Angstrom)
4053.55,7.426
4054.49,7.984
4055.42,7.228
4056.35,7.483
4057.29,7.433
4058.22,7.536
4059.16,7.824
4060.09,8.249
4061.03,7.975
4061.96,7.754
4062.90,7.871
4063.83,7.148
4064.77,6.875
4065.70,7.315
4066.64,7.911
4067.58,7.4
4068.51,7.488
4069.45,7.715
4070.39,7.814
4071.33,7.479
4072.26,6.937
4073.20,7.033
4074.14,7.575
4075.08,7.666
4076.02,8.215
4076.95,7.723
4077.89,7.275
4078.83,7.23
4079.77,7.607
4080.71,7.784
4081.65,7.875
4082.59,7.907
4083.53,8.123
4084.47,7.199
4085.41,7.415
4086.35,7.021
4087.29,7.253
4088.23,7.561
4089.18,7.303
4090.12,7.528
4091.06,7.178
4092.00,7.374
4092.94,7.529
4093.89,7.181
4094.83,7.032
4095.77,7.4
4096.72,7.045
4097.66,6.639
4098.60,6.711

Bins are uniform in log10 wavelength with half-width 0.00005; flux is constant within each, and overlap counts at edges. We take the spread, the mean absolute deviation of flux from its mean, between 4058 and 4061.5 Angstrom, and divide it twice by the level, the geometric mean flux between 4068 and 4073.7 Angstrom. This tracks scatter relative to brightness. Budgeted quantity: 0.0039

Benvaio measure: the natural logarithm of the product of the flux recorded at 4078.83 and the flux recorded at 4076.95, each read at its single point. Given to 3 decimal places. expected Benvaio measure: 4.022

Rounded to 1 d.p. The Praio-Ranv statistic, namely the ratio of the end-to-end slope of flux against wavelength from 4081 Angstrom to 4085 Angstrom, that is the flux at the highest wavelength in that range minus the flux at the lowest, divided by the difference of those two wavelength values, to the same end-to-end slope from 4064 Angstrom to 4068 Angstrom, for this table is -1.3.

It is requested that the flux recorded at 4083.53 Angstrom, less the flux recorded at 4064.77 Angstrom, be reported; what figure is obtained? 1.2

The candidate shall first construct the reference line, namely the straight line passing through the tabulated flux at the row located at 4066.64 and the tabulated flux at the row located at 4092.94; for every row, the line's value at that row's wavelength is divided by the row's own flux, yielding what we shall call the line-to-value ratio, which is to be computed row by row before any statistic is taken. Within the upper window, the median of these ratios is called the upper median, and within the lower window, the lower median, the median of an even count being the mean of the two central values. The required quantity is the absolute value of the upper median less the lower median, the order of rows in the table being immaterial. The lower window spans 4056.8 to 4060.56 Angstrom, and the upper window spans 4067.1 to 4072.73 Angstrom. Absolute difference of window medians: 0.005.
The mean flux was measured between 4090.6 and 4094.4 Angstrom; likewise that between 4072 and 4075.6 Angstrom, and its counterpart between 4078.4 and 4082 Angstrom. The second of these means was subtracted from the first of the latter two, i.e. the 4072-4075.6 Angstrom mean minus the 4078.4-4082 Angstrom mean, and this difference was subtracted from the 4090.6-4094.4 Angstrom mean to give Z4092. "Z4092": 7.6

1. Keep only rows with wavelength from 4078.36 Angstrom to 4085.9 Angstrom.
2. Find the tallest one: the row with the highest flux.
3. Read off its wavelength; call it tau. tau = 4083.53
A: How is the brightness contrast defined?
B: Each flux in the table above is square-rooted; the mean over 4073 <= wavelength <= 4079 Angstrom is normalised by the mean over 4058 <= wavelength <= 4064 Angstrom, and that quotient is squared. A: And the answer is 0.97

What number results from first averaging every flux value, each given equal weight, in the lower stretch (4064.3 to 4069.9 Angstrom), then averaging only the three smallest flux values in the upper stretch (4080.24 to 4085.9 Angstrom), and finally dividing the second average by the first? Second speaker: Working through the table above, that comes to 1.00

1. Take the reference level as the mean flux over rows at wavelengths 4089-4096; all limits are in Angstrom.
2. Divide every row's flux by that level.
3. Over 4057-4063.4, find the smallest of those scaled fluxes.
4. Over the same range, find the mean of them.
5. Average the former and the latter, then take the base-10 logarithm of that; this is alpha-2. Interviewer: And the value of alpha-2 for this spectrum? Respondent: 0.018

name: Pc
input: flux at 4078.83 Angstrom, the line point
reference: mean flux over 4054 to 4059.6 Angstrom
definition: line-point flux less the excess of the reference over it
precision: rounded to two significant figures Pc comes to 6.9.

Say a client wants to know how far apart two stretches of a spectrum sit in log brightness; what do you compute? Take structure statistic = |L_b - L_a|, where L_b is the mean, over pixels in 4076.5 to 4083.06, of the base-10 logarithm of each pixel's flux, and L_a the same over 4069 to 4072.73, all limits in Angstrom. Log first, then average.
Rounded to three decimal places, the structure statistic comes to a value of 0.008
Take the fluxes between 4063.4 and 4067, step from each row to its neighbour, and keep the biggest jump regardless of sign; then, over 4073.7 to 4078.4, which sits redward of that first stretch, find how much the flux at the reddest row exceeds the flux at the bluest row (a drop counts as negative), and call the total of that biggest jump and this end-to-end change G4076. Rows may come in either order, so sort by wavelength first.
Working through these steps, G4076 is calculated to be 0.3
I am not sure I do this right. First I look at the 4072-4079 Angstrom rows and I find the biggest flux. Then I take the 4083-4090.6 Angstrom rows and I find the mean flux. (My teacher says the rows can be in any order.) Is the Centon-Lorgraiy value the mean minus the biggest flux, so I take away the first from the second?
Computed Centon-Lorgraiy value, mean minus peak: -0.8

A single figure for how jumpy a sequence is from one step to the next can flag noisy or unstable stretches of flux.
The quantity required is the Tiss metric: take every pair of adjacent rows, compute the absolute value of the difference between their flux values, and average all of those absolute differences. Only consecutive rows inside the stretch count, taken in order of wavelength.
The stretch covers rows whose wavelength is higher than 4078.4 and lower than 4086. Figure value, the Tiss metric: 0.290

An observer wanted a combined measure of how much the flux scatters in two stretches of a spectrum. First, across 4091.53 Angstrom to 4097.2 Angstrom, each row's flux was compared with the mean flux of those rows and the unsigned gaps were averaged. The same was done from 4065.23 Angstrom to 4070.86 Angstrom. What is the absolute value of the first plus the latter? 0.38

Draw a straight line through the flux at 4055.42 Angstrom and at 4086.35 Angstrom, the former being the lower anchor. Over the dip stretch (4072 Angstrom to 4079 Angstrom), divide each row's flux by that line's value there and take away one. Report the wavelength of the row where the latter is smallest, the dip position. 4072.26 Angstrom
